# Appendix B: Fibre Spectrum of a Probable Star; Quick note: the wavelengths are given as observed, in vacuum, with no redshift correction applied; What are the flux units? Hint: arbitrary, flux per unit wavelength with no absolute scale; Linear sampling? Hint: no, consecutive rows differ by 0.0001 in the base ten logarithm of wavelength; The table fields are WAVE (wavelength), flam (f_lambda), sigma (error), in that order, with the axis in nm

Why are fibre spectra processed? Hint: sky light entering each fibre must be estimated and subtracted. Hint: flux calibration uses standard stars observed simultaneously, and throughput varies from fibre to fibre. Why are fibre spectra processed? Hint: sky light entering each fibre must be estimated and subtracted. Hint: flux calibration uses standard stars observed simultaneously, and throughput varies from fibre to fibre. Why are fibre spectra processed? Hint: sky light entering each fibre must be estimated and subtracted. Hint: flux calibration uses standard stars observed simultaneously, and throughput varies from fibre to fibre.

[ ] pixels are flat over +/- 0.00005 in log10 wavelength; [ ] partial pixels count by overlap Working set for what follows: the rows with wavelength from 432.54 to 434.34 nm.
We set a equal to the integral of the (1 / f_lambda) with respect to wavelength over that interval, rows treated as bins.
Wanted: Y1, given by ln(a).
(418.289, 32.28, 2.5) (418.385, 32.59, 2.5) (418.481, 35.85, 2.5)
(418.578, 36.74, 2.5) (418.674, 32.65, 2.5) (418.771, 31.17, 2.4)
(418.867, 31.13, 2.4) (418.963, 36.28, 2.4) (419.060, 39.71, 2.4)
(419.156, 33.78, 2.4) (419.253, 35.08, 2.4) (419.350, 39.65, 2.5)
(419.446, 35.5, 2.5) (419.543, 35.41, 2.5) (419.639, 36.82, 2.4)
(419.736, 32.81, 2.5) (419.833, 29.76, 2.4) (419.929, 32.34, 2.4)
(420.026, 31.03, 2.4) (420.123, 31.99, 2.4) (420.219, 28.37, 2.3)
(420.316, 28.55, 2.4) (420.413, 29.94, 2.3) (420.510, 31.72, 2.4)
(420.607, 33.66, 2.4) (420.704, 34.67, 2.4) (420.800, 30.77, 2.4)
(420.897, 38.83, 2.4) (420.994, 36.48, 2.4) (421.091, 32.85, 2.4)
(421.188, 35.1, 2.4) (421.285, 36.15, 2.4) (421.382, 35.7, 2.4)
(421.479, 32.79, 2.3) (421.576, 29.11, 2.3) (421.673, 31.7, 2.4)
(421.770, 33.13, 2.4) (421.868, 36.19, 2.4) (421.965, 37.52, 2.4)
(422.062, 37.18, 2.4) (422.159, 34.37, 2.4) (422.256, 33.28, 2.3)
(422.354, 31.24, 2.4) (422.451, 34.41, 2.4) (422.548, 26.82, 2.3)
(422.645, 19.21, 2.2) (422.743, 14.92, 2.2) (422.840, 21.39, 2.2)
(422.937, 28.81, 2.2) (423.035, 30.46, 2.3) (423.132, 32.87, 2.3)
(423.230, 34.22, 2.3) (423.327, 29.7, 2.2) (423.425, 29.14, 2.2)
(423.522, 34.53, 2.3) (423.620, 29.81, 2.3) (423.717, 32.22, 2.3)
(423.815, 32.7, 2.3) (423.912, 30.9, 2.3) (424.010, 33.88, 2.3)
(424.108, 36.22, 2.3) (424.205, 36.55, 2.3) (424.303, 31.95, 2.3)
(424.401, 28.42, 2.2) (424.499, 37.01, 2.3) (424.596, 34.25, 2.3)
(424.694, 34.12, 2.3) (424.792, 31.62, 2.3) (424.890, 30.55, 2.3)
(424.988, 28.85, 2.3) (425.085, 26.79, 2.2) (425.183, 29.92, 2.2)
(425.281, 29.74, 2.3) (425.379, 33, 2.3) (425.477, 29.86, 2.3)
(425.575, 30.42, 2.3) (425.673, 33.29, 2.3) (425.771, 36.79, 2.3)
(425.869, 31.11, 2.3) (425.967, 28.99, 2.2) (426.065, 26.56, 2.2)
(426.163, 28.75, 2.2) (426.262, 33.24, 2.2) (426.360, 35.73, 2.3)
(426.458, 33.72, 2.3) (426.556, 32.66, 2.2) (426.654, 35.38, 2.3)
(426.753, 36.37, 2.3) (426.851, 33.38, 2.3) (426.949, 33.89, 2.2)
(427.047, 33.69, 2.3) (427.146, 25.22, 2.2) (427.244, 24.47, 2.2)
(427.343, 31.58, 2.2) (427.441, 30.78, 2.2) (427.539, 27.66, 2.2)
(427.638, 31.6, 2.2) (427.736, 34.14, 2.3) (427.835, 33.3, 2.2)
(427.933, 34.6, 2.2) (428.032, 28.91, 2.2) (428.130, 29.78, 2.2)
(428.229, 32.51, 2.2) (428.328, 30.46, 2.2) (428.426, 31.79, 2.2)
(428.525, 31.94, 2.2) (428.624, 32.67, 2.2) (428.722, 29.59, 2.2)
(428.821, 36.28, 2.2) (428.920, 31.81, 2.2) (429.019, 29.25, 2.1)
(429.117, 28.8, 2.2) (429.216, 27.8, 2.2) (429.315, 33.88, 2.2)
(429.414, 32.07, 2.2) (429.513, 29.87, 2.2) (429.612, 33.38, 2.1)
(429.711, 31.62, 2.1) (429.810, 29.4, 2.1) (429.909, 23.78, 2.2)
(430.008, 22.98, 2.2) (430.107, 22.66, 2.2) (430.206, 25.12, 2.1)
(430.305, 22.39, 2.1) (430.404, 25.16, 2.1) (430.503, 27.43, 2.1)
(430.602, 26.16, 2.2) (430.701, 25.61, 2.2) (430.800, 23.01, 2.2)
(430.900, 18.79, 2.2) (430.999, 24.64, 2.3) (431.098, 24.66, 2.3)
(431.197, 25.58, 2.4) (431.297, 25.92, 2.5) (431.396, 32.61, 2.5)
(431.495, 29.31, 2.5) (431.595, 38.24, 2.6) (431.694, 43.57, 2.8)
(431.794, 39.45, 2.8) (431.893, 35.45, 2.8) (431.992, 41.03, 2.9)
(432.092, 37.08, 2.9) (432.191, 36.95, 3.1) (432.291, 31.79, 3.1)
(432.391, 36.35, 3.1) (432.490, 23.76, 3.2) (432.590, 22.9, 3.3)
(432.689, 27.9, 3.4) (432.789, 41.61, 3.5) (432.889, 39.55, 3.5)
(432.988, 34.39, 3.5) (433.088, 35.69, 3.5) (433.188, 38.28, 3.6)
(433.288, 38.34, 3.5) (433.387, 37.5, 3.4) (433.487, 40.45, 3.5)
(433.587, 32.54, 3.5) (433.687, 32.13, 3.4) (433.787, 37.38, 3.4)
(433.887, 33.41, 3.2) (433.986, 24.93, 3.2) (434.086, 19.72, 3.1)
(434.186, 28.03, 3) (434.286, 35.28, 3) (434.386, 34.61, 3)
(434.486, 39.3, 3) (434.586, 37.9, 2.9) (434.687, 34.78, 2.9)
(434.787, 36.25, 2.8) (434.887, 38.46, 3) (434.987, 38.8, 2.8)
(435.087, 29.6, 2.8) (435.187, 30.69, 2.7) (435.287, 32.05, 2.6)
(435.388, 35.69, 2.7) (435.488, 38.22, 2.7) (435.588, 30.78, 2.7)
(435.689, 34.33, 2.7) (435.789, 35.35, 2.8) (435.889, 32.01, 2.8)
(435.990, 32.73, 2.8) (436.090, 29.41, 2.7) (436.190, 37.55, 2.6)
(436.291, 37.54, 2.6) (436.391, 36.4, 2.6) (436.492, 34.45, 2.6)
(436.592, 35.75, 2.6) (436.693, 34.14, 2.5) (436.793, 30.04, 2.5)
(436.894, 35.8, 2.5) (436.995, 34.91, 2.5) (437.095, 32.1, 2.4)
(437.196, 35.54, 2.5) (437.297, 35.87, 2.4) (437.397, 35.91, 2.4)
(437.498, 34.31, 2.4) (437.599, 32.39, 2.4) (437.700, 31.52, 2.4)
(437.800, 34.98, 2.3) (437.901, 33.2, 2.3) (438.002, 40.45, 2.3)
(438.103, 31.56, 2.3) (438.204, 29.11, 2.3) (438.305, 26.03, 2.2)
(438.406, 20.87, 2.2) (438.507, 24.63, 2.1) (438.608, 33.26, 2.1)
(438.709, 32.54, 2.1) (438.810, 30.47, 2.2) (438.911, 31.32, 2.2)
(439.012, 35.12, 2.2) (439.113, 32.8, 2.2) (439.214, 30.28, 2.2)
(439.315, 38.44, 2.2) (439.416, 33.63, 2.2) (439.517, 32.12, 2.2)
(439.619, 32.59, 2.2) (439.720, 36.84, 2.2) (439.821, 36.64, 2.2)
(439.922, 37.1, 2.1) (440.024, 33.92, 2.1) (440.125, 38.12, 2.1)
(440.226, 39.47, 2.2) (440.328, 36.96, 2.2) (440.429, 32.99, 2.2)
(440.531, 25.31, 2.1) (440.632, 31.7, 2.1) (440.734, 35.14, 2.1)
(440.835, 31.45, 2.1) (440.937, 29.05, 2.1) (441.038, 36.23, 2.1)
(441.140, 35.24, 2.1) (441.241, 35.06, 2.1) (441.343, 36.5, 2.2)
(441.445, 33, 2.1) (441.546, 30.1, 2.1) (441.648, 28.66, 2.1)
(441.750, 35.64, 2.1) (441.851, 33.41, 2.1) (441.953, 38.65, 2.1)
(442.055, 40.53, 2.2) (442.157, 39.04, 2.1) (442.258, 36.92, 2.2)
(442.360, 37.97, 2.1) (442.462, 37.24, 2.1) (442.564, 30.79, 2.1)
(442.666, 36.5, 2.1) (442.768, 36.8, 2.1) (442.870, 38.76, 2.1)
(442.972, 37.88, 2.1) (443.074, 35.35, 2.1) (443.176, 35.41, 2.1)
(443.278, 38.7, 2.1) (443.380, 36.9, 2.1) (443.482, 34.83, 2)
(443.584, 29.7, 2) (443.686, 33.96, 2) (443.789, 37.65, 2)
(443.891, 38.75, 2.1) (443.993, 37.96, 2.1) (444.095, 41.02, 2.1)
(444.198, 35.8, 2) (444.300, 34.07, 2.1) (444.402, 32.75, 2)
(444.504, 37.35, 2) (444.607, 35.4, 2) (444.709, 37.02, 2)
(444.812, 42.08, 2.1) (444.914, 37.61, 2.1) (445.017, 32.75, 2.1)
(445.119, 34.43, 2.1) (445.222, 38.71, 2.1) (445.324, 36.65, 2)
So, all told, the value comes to -2.9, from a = 0.06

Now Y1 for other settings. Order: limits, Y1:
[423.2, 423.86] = -3.9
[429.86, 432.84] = -2.2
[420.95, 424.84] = -2.1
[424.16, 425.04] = -3.6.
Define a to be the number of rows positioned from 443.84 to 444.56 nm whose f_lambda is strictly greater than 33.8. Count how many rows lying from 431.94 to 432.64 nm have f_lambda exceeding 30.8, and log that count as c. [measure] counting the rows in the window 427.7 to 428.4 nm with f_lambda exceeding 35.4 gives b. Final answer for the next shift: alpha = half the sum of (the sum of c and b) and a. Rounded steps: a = 6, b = 0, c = 5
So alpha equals 5.5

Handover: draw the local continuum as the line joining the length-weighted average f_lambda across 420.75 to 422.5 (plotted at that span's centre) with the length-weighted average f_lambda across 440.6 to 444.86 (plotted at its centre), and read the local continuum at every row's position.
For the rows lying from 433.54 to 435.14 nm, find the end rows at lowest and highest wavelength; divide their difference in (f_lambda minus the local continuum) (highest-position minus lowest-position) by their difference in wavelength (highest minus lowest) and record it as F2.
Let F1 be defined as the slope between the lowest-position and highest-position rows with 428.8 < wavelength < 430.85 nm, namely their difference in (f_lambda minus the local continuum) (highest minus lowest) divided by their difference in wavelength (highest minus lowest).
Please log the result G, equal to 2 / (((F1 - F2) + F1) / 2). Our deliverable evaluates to -0.3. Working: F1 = -6.8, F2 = -2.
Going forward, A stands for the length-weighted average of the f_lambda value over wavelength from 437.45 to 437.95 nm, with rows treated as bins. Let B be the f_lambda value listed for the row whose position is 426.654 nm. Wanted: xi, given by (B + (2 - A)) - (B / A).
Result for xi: 3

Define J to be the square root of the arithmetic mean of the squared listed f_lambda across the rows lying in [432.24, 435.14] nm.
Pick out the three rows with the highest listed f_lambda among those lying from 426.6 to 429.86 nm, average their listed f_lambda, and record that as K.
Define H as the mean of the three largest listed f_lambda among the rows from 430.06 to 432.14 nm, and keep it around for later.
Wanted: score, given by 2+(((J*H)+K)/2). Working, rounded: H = 41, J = 34.3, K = 36.0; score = 729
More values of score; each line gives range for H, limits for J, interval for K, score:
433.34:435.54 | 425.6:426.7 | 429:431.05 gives 661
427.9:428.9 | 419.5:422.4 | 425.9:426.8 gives 597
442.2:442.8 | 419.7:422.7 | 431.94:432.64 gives 633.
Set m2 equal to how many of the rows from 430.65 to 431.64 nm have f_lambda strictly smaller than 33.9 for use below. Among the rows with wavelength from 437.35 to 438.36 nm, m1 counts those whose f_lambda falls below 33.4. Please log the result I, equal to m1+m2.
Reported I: 15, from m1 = 6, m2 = 9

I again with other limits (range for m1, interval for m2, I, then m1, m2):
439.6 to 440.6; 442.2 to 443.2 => 4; 3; 1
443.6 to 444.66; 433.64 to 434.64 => 6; 1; 5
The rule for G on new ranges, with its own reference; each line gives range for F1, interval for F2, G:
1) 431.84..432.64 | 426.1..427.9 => -0.1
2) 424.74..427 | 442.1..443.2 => 0.7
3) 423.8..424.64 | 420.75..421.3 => -0.6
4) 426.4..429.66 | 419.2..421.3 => -5.0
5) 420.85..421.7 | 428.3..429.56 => -0.2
